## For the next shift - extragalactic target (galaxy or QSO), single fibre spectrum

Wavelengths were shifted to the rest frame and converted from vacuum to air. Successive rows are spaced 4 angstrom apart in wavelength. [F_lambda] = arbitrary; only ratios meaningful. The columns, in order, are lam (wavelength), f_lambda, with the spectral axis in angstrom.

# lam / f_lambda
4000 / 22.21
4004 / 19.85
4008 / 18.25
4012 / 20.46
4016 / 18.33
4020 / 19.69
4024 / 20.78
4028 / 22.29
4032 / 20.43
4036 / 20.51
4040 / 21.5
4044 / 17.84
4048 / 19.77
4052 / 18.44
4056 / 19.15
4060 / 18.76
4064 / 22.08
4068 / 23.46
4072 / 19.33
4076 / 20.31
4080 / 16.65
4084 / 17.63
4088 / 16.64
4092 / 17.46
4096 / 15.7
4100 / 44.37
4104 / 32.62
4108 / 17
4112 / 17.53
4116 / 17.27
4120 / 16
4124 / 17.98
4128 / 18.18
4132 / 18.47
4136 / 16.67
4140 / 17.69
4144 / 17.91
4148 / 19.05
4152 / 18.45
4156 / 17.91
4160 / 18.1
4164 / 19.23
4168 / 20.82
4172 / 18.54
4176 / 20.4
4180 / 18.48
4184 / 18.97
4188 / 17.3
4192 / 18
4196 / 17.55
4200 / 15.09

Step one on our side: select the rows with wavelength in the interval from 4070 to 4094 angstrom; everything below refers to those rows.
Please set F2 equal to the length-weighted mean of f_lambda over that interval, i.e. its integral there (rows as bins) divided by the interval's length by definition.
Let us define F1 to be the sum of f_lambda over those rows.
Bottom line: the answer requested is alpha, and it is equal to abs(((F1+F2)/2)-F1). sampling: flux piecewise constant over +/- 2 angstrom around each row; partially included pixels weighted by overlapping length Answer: 45.0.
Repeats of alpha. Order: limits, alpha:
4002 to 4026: 48.9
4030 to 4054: 49.4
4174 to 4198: 46.1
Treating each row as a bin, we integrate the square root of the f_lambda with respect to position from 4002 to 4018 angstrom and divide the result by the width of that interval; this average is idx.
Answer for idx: 4.38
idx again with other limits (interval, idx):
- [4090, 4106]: 5.13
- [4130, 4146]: 4.20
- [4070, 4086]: 4.30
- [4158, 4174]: 4.38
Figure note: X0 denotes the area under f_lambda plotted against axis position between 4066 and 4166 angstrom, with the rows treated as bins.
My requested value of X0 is 1966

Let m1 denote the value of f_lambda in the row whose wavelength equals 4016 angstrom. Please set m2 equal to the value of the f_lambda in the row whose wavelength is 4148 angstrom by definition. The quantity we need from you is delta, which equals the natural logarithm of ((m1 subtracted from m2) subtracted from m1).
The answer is 2.87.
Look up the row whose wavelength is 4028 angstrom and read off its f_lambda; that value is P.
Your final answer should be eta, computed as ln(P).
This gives 3.10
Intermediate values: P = 22.29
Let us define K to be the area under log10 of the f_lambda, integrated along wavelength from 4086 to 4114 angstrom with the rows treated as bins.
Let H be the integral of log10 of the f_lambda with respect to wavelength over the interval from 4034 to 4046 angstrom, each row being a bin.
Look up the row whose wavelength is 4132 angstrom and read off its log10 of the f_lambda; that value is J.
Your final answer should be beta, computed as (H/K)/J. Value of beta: 0.33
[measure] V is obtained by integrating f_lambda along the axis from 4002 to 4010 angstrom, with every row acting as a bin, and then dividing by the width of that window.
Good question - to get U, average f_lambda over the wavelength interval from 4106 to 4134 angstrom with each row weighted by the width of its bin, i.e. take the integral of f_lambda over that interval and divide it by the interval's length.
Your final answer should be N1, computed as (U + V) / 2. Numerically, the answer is 18.3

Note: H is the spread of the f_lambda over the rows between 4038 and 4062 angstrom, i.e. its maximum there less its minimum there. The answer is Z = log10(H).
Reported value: 0.56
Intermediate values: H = 3.7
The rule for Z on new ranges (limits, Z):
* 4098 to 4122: 1.45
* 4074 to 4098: 0.66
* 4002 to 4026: 0.40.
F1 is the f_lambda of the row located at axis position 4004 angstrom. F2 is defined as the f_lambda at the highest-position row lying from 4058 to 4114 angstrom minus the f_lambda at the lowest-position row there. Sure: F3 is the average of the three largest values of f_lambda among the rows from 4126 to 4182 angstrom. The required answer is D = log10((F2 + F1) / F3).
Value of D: -0.03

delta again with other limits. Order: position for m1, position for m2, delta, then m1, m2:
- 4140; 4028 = 2.57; 17.69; 22.29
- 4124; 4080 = 2.96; 17.98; 16.65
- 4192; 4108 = 2.94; 18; 17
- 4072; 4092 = 3.05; 19.33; 17.46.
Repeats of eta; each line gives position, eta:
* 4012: 3.02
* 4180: 2.92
